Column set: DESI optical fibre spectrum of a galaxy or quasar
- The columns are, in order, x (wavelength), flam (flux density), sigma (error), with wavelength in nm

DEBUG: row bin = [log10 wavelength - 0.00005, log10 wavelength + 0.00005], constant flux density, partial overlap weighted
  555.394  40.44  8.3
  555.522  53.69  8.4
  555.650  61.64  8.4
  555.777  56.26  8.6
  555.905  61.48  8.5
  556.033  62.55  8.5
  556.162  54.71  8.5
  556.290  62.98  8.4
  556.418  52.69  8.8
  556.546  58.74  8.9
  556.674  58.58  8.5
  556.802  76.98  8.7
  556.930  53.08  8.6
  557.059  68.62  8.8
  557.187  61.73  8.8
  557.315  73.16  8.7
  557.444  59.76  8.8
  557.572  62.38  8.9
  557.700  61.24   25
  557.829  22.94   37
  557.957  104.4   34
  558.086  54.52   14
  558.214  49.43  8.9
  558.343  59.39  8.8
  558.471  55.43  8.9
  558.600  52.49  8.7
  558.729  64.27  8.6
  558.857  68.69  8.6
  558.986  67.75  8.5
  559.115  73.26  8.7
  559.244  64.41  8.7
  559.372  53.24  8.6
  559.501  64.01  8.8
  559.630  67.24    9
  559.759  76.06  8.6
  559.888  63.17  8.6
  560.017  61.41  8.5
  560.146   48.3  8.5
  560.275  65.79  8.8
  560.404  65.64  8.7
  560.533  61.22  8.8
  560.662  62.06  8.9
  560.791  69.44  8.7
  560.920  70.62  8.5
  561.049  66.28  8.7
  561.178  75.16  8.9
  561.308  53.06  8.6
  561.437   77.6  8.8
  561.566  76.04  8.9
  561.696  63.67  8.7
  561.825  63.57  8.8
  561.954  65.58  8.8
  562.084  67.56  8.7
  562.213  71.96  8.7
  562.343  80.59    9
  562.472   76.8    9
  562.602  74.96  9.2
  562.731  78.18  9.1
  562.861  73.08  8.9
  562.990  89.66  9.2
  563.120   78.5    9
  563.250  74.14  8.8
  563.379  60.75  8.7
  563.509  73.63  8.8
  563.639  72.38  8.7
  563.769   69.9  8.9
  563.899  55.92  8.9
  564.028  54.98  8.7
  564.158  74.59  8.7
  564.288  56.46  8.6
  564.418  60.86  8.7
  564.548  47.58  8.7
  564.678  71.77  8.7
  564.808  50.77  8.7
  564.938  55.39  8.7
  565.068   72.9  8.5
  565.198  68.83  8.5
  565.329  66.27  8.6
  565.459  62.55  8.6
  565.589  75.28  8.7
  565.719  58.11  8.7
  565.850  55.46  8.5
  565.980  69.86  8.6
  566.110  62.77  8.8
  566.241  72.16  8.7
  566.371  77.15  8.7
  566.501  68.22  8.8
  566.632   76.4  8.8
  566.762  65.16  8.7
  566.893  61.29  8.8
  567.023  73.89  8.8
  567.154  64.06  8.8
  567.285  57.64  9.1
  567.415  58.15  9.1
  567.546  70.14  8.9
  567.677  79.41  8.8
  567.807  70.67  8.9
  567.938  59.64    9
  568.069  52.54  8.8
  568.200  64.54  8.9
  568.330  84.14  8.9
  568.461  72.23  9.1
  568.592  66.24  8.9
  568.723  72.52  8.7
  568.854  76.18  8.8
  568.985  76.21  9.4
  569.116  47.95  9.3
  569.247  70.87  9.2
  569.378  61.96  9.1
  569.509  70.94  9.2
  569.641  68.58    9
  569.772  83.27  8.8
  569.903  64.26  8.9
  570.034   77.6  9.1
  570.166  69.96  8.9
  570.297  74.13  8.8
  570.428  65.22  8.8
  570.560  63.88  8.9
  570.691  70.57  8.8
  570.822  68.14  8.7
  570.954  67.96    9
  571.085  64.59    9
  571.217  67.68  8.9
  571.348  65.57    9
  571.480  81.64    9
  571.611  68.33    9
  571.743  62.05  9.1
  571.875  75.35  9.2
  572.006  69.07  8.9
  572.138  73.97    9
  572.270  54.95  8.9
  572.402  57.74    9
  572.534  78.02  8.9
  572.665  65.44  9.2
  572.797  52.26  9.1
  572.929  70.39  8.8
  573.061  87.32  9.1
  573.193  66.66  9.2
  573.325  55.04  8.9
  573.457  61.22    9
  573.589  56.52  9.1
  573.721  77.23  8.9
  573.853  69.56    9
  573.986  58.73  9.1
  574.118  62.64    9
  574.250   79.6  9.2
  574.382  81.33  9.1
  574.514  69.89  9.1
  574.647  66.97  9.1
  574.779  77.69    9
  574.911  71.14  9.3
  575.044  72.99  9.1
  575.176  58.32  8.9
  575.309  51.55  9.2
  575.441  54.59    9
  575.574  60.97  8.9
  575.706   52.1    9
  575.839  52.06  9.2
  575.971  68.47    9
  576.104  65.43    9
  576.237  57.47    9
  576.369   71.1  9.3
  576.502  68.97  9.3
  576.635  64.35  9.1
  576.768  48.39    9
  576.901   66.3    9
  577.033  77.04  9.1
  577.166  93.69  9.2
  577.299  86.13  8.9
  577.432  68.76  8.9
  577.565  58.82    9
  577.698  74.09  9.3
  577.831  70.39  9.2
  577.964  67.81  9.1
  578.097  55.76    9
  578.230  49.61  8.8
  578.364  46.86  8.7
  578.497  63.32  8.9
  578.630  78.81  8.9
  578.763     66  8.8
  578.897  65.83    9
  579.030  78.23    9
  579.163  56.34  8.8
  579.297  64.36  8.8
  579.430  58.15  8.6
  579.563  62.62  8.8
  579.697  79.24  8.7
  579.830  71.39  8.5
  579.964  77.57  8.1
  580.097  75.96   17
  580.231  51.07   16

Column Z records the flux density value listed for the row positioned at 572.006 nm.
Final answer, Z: 69.07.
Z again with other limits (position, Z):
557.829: 22.94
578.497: 63.32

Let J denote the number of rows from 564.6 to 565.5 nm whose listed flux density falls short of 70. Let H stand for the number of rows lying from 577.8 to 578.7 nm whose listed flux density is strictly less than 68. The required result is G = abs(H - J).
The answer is 0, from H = 5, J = 5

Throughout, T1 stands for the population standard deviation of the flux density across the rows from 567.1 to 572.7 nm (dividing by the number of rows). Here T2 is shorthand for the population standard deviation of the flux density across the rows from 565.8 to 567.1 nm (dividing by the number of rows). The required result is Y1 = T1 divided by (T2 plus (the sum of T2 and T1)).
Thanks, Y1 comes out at 0.37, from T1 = 7.9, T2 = 6.7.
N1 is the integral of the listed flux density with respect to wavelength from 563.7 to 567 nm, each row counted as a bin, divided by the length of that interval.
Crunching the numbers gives 65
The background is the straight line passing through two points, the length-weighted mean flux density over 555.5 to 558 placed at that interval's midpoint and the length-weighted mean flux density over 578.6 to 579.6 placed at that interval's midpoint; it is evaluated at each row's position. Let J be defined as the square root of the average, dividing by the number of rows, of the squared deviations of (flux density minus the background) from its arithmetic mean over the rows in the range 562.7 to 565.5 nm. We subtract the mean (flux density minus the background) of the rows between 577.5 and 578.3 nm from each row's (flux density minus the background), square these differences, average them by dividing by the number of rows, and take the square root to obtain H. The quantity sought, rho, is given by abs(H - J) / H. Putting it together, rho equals 0.19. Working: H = 8.7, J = 10.3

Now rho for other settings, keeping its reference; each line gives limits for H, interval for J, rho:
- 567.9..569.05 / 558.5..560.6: 0.22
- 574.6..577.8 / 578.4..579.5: 0.29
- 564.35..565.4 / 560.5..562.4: 0.23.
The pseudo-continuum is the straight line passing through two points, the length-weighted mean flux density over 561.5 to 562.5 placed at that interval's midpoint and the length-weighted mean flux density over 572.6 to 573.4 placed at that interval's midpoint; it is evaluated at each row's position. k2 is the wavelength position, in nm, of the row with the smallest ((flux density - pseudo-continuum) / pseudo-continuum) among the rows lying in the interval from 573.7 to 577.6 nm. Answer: 576.768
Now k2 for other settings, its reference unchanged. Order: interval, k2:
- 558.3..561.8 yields 560.146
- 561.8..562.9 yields 561.825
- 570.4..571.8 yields 571.743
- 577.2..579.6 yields 578.364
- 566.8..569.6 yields 569.116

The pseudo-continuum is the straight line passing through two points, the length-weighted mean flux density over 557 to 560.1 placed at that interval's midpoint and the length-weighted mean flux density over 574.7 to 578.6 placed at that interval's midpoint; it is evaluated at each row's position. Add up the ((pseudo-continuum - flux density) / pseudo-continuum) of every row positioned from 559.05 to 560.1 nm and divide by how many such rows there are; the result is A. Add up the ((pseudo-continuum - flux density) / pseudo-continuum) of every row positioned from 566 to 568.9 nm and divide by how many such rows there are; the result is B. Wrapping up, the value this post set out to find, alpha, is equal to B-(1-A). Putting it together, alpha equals -1.11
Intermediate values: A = -0.04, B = -0.07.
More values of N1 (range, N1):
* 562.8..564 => 72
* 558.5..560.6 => 63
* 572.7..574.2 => 65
